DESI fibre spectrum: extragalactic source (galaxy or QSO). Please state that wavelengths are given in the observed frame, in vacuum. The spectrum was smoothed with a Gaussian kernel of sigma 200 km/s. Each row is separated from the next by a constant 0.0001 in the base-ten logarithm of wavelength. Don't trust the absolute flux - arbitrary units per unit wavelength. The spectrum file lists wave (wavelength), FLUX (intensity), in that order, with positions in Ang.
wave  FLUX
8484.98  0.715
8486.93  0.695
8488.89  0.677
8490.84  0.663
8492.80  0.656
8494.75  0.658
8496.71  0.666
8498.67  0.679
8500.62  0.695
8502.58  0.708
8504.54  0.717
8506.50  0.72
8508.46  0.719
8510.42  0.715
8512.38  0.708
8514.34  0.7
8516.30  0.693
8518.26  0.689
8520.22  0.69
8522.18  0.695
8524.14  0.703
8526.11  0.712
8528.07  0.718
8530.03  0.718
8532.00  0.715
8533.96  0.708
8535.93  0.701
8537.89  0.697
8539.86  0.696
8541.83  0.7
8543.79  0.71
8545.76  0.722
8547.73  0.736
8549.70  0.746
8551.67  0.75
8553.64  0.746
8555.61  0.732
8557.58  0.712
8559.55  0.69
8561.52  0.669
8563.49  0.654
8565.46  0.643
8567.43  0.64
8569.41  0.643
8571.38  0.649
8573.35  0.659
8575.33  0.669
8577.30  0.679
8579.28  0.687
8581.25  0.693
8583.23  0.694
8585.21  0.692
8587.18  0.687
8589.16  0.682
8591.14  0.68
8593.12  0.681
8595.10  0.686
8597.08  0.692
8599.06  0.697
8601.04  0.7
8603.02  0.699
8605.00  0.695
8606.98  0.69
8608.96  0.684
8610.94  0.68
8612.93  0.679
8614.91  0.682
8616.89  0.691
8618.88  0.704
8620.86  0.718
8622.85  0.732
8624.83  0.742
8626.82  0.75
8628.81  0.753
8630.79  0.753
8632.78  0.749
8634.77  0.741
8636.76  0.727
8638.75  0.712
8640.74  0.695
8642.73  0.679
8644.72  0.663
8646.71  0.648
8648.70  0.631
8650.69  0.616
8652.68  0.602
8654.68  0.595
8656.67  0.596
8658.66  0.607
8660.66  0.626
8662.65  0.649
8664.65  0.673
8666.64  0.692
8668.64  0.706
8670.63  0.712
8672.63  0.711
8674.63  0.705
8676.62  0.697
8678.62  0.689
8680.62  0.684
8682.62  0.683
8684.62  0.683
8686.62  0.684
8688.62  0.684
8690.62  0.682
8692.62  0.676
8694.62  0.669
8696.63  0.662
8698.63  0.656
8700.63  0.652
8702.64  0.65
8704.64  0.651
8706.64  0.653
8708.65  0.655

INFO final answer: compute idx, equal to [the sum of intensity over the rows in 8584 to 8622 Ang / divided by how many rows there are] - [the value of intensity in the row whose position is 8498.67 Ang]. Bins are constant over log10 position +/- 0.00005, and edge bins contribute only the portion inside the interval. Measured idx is 0.011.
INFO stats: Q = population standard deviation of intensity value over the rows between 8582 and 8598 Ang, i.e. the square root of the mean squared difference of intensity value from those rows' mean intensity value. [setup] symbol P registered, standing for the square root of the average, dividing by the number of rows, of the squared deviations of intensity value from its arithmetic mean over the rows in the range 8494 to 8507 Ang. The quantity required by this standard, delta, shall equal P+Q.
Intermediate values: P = 0.023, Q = 0.005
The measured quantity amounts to 0.028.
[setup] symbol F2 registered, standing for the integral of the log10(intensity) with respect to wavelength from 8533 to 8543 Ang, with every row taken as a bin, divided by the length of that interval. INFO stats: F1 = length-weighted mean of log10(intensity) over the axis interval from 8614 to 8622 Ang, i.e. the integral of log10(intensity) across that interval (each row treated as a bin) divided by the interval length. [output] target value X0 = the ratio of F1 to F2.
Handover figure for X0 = 1.00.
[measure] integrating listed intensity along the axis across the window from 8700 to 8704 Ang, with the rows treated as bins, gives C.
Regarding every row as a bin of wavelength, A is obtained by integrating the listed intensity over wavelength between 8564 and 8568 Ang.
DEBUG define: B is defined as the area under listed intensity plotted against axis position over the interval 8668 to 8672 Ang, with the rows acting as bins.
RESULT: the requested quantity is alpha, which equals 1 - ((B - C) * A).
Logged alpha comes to 0.4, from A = 2.58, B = 2.84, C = 2.6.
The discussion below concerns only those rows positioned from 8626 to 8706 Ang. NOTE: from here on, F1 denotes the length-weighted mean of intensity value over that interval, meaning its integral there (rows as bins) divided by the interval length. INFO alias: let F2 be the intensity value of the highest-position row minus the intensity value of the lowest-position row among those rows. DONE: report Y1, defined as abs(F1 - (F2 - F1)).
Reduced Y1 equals 1.45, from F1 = 0.677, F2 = -0.10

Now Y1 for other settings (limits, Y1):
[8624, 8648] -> 1.53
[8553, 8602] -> 1.41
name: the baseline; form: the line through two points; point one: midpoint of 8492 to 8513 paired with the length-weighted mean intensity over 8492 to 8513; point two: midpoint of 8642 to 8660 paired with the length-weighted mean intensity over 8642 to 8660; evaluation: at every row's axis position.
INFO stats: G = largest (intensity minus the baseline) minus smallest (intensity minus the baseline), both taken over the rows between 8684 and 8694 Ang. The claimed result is 0.006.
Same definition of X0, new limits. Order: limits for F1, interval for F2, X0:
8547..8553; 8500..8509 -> 0.87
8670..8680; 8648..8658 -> 0.71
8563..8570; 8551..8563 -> 1.29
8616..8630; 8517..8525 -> 0.87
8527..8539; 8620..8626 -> 1.10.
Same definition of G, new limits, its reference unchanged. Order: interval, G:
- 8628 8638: 0.023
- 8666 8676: 0.022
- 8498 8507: 0.045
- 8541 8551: 0.050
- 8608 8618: 0.014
